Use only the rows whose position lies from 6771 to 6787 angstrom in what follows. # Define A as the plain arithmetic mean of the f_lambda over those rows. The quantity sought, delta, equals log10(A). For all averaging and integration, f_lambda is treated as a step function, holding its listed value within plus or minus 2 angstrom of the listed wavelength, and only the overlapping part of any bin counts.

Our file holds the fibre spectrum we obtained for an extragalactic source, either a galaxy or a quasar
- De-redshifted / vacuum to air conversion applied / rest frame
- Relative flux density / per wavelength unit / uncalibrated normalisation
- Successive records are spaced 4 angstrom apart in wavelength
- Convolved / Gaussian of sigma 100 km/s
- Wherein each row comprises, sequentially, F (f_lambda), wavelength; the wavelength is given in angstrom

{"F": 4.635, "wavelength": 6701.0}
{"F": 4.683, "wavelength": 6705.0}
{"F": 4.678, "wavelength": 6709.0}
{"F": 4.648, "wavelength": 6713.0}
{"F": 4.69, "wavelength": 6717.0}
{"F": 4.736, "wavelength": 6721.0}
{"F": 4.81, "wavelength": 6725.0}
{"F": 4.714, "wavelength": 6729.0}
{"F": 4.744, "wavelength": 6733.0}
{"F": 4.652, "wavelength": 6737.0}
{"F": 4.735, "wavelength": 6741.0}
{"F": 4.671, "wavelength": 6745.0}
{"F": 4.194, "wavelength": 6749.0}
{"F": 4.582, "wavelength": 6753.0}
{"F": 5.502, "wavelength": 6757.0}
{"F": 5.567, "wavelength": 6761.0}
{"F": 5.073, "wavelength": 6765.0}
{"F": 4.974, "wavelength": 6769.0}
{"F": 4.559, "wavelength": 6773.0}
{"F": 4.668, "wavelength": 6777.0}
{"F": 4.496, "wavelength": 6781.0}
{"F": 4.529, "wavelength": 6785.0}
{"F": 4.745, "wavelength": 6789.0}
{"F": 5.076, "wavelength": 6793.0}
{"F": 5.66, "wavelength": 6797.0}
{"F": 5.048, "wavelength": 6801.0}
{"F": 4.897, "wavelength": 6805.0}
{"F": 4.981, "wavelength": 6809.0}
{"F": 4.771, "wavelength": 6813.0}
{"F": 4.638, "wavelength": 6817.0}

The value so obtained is 0.659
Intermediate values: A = 4.56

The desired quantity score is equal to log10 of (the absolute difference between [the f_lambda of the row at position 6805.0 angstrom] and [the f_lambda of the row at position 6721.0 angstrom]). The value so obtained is -0.8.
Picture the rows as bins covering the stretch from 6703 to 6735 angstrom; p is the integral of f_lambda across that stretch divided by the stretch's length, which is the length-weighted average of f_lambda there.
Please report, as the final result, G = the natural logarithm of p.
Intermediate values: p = 4.71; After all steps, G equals 1.55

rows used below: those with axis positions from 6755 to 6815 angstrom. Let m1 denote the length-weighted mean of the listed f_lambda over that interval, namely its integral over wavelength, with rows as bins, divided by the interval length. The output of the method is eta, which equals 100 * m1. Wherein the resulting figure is 497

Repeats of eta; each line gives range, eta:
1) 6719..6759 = 473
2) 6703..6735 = 471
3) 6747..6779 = 489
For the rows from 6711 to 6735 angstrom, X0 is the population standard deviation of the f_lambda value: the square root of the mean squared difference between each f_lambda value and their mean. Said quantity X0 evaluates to 0.05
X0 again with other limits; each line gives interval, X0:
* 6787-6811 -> 0.29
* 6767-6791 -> 0.16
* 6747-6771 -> 0.48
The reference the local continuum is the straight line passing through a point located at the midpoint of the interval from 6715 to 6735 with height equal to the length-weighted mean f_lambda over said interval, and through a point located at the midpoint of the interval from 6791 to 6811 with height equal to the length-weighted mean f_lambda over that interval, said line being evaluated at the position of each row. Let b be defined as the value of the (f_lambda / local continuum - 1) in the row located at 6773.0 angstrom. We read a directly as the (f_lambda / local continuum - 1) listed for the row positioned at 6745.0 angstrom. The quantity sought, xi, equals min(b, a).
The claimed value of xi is -0.086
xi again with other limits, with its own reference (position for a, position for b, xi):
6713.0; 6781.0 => -0.106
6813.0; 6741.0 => -0.082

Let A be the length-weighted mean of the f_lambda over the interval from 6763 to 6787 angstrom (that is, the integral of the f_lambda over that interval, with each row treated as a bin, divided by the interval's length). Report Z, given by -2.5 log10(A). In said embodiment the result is -1.68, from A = 4.72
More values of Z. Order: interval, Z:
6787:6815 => -1.75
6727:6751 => -1.66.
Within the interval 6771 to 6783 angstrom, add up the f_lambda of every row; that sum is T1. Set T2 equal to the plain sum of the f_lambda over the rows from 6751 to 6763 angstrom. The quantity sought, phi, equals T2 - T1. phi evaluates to 1.9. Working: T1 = 13.7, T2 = 15.65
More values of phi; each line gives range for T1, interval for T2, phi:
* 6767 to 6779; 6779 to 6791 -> -0.4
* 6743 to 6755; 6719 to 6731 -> 0.8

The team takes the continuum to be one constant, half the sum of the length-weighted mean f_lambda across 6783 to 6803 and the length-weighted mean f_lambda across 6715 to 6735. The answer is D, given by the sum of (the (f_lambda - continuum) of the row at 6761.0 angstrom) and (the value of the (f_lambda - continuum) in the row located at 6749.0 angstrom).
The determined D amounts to 0.01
